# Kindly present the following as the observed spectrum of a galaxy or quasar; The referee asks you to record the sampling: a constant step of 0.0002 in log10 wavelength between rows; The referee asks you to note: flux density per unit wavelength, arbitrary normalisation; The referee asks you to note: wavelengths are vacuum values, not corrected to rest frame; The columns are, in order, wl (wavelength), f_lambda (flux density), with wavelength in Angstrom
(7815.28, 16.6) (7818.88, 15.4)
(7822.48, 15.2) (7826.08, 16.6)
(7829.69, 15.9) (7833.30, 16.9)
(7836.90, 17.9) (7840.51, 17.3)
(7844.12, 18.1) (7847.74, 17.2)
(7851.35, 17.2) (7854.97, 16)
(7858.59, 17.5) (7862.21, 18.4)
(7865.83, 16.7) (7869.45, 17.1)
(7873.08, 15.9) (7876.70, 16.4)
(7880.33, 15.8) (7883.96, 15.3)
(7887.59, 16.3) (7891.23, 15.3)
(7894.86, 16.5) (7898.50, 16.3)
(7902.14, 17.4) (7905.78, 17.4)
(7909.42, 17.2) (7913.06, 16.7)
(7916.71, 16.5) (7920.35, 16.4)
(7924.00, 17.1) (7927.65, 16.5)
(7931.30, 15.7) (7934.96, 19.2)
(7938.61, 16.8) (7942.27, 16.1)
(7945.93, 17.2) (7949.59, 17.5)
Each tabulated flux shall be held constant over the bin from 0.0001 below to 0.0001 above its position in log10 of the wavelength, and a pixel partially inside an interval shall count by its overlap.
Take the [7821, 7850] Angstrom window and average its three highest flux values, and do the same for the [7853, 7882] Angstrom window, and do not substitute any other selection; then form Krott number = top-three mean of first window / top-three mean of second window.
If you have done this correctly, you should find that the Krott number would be 1.01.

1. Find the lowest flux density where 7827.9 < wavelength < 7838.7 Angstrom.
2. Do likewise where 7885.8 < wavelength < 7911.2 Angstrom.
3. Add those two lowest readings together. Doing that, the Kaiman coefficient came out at 31.2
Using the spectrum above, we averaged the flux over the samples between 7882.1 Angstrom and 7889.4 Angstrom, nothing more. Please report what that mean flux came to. 15.8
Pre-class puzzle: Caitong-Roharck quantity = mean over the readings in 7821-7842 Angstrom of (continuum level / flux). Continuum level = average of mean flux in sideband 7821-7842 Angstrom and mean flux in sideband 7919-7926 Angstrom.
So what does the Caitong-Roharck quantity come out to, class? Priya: 1.01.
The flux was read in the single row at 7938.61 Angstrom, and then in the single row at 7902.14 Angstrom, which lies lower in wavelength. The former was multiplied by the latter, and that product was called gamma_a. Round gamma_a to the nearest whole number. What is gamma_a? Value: 292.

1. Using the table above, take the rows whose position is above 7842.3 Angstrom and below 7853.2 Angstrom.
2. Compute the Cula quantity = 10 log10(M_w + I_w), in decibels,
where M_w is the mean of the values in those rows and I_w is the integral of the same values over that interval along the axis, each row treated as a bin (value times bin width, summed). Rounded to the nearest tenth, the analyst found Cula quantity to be 23.2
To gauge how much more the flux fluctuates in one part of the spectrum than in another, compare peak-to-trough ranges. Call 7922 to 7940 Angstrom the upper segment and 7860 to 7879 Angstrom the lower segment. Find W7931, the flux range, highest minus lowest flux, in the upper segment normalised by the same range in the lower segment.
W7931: 1.4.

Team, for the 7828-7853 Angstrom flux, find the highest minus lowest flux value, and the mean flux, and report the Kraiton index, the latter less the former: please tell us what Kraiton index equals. 15.0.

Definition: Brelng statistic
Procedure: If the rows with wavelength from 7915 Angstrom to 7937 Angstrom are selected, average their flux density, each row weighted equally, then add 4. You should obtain 20.9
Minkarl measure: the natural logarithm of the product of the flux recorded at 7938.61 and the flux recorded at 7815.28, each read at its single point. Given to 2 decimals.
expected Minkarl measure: 5.63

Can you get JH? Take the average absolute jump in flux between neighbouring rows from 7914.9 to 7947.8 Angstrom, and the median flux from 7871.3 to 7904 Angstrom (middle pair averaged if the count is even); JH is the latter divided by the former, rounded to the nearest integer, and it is 13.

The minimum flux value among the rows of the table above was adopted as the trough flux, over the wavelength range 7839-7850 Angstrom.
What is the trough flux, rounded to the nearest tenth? 17.2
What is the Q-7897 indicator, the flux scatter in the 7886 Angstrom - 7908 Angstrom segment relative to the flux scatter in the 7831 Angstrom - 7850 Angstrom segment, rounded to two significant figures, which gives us 1.6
